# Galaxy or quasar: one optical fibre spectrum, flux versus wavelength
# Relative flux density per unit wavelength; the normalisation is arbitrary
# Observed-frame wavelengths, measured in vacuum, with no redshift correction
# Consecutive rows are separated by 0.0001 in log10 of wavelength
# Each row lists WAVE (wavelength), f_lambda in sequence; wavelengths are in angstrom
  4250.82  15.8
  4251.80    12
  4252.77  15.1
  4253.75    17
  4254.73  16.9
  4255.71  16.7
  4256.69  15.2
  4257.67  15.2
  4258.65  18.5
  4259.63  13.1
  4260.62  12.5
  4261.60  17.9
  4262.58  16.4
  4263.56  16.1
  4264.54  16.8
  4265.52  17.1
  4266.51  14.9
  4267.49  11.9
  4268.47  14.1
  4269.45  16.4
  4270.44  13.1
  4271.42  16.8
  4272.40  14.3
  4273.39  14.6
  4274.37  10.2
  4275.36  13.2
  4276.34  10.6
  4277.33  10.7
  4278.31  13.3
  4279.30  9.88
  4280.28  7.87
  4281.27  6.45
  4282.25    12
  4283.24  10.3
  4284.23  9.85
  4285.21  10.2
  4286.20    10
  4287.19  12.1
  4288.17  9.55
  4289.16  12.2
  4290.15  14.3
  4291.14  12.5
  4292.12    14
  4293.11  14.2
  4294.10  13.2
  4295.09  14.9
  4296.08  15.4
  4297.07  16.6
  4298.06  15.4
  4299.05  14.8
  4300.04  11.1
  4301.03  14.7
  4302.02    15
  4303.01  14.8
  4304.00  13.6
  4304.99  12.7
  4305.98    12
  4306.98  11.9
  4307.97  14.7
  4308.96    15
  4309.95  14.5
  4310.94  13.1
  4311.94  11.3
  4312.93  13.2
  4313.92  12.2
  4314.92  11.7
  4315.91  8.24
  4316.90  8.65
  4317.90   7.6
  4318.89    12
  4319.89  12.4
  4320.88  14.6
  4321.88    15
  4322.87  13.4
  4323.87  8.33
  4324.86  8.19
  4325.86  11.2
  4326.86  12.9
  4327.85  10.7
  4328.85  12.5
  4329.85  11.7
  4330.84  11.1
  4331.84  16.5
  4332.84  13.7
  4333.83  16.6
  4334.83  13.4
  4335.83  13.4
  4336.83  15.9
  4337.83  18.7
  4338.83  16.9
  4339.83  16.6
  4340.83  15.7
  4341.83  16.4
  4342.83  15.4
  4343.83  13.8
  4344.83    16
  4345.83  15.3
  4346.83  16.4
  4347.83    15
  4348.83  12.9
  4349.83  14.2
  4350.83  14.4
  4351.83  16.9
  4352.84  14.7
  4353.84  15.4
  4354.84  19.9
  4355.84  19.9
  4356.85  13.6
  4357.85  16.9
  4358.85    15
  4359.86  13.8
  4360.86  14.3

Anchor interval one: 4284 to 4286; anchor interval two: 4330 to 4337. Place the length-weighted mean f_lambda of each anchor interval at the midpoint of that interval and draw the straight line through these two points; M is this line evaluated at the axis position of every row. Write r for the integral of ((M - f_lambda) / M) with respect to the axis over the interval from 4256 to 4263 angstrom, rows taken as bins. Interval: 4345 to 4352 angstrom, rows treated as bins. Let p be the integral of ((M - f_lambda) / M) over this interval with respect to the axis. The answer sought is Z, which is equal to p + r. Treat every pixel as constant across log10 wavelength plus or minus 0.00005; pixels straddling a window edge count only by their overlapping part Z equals -6.6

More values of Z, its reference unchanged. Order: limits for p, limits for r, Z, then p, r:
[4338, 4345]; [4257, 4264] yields -7.3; -0.5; -7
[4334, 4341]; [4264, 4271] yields -5.8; -0.6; -5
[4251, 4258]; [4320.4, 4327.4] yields -6.7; -7.5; 1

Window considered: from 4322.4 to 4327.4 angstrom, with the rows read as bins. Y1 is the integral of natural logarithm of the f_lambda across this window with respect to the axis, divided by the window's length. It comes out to 2.36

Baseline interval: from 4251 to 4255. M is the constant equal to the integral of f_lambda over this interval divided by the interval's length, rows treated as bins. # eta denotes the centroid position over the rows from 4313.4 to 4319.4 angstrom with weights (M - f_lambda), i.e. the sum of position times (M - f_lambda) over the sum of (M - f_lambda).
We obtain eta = 4316.6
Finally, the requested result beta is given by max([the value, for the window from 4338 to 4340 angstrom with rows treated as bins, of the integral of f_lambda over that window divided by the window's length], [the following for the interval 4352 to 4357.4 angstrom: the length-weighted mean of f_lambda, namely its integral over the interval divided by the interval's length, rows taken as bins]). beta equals 17.1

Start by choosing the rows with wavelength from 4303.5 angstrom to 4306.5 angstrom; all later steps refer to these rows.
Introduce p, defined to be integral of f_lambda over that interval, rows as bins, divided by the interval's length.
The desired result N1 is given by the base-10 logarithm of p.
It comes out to 1.11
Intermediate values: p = 12.7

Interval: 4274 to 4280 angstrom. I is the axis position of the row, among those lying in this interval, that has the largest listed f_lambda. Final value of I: 4278.31 angstrom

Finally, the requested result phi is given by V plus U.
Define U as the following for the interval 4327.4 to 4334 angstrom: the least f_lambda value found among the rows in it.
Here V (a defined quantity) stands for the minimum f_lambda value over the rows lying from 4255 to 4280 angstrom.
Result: 20.6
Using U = 10.7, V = 9.88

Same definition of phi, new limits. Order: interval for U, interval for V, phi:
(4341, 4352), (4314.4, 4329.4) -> 20.5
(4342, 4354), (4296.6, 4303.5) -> 24.0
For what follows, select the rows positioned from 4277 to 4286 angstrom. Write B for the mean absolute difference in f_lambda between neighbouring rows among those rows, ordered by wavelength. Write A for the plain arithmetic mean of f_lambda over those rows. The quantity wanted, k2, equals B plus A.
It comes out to 12.2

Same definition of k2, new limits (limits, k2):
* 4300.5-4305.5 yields 14.8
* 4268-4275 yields 17.0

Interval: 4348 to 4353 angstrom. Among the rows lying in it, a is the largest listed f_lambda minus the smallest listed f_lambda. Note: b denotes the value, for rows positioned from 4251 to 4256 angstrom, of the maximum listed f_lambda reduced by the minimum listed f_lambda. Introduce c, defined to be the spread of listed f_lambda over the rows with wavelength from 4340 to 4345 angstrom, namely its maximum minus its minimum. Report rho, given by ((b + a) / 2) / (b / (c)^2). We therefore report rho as 6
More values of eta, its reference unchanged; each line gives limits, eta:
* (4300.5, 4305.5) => 4304.0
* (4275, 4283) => 4279.3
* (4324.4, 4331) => 4327.5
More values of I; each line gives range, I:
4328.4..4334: 4333.83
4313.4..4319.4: 4313.92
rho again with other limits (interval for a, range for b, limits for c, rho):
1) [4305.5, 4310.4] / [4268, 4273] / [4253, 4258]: 3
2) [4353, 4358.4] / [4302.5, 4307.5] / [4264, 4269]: 43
